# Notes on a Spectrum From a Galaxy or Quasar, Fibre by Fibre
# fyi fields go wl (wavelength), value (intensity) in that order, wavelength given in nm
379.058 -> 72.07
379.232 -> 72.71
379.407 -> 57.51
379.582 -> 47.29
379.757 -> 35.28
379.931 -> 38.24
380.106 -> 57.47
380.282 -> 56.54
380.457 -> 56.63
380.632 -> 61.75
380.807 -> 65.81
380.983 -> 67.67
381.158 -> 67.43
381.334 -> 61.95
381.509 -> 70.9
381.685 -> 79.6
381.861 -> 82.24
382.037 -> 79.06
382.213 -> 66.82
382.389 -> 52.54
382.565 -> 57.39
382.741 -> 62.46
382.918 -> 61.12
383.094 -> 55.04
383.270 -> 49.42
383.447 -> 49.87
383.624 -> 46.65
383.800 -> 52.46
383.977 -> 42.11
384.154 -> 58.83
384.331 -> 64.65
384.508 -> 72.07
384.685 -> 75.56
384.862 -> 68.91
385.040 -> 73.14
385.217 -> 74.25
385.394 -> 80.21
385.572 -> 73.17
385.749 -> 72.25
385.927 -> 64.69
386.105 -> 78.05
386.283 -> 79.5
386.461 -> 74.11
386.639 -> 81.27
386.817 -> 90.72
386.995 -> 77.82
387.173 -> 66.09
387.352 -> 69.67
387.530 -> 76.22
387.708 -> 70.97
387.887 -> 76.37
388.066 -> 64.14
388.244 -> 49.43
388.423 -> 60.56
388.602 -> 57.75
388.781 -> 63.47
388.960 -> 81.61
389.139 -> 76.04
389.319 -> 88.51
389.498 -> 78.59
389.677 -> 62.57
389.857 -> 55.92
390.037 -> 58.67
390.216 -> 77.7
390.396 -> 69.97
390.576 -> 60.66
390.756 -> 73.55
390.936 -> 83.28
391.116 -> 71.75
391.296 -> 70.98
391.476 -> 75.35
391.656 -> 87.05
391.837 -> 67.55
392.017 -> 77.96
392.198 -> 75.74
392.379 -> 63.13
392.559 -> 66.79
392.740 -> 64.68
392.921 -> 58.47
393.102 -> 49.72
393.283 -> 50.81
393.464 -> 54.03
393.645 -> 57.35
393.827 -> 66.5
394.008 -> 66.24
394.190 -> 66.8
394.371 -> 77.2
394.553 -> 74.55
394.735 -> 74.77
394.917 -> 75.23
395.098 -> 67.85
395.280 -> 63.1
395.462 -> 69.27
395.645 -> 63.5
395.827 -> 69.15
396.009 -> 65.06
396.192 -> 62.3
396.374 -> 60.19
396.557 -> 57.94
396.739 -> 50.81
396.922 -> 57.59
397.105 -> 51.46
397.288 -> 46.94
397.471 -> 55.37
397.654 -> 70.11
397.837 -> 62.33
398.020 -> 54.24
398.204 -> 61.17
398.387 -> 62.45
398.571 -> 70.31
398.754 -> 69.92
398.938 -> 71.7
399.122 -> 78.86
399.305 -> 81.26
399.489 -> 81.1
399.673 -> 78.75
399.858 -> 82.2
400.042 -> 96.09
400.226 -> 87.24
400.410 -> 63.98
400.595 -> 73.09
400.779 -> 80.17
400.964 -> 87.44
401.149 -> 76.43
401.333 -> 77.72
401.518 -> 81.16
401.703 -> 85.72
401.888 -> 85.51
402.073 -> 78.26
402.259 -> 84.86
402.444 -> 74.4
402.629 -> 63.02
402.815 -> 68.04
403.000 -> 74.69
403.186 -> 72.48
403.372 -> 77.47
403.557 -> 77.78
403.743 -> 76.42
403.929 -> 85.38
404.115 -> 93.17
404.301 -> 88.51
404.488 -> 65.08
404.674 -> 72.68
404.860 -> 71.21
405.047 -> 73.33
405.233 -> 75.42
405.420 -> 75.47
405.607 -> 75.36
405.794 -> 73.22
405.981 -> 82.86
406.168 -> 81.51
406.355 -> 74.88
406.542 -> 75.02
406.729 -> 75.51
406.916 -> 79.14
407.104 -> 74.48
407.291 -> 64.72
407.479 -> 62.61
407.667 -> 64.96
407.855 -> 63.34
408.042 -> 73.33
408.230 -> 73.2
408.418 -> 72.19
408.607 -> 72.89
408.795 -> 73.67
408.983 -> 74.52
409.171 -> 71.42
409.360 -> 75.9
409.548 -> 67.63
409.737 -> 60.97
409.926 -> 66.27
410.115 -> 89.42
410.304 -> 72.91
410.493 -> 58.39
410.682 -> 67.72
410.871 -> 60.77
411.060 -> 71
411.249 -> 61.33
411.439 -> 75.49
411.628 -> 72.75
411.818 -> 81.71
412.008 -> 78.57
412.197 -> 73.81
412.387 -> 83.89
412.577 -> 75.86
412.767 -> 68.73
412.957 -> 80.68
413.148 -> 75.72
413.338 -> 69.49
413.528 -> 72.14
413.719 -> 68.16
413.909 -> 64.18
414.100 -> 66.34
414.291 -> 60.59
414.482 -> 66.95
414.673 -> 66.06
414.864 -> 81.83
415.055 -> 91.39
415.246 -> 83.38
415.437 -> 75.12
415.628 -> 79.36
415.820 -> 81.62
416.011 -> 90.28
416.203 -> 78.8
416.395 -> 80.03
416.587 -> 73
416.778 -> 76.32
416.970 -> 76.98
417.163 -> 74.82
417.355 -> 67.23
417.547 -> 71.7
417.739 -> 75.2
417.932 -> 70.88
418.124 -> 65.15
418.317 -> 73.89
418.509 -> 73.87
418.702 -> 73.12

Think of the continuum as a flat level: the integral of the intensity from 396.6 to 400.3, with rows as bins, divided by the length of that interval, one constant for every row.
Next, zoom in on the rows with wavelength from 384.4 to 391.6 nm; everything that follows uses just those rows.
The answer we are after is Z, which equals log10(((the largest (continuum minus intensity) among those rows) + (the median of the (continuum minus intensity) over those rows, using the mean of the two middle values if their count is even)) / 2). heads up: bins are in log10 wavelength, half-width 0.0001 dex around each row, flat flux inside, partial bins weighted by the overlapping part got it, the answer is 0.8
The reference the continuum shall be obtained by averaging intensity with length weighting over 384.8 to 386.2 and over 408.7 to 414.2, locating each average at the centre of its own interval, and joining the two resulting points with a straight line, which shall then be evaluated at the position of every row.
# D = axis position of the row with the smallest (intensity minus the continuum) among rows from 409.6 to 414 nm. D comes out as 410.493 nm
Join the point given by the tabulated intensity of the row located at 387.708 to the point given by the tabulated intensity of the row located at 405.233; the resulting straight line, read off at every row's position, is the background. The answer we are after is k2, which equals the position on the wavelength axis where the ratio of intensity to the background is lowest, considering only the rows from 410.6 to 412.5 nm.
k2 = 410.871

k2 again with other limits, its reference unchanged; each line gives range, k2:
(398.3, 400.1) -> 398.387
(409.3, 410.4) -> 409.737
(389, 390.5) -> 389.857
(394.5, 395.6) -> 395.280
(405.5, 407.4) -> 407.291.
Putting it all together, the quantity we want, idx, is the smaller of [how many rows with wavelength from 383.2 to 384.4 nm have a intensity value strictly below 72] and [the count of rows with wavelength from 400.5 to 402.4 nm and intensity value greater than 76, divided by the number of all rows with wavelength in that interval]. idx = 0.90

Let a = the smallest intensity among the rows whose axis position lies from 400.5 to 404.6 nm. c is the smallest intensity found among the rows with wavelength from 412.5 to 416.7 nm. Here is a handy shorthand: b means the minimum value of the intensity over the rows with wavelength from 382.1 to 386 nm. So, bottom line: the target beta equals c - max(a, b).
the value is -2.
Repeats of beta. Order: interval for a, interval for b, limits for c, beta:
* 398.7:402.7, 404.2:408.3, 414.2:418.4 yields -2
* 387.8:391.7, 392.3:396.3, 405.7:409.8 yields 11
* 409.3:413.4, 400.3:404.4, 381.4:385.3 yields -21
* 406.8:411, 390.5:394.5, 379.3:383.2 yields -23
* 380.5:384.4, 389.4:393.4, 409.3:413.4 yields 9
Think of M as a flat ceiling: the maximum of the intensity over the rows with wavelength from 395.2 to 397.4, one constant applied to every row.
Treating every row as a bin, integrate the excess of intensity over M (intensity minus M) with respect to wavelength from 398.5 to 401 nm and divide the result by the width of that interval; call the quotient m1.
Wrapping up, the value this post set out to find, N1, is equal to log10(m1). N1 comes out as 0.97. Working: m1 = 9.3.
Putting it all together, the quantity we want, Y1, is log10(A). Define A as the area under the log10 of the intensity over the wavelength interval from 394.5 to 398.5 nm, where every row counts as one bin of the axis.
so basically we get 0.855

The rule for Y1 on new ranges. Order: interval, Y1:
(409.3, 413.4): 0.881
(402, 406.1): 0.887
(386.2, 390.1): 0.857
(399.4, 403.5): 0.890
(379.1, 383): 0.842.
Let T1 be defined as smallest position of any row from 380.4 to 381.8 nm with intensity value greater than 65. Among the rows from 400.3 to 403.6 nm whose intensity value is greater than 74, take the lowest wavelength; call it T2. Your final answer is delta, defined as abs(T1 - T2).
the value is 19.97 nm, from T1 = 380.807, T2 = 400.779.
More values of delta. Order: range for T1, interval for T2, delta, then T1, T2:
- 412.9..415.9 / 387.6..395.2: 25.07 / 412.957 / 387.887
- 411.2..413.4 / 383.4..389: 26.75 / 411.439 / 384.685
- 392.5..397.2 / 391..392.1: 1.08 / 392.559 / 391.476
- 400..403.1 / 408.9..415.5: 8.94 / 400.042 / 408.983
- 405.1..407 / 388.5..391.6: 16.27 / 405.233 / 388.960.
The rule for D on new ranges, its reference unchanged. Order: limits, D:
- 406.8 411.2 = 410.493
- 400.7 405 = 402.629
